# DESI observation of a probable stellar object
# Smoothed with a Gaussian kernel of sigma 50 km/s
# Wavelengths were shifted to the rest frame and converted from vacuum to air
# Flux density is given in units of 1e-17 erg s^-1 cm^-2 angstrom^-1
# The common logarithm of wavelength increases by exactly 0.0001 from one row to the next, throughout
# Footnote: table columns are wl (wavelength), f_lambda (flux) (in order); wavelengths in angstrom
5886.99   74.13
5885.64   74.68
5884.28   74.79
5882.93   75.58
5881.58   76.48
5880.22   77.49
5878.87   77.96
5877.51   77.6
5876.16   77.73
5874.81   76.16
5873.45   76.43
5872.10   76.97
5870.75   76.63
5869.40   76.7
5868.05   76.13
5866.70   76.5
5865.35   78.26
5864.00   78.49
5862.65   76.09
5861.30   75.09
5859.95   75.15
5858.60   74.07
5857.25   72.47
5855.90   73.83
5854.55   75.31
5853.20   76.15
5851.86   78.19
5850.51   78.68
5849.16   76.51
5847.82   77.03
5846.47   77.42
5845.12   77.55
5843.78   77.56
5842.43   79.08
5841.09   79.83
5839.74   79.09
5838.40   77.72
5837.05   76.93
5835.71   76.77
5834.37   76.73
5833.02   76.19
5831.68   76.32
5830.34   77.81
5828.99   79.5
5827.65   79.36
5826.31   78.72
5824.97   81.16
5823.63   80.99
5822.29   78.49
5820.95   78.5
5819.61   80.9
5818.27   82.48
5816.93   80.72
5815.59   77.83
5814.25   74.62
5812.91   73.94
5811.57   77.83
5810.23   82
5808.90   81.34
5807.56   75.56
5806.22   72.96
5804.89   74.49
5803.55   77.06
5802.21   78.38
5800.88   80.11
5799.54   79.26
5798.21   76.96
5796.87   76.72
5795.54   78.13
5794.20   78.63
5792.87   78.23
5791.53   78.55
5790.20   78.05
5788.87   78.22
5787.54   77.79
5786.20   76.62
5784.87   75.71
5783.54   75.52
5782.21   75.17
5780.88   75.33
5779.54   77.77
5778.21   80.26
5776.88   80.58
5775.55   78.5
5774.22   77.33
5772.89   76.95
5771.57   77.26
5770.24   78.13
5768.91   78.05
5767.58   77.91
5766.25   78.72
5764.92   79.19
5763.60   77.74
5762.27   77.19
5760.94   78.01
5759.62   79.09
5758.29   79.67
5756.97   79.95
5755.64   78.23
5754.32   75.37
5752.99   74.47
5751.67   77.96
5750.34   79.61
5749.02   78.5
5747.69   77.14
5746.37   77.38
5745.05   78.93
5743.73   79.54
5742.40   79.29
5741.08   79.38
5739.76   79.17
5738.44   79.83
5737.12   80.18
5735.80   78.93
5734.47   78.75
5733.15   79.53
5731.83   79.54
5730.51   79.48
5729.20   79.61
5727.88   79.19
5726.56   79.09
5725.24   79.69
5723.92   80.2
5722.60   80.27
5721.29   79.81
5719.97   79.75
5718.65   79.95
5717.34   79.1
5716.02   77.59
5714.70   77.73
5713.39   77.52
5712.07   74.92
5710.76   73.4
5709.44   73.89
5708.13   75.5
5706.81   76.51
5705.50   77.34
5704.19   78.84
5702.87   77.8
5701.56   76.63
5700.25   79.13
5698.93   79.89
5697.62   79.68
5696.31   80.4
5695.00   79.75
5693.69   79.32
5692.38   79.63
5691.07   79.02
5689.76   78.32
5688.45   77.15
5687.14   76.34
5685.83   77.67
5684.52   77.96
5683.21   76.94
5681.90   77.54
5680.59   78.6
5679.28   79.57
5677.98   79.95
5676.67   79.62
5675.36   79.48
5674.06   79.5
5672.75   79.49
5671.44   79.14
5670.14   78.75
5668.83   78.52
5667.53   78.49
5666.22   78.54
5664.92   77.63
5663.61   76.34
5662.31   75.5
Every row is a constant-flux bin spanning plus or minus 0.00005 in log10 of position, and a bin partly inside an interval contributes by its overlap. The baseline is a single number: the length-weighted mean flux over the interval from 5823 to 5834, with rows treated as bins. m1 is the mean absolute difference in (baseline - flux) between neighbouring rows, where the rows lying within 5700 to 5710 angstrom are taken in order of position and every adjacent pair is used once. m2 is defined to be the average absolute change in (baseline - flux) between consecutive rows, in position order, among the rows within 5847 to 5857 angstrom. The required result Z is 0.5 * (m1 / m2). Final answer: 0.55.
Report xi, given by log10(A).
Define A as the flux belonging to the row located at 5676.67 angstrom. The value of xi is 1.90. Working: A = 79.62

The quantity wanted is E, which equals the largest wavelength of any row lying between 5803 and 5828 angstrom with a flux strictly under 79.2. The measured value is 5826.31 angstrom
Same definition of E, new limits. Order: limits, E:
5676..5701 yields 5700.25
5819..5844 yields 5843.78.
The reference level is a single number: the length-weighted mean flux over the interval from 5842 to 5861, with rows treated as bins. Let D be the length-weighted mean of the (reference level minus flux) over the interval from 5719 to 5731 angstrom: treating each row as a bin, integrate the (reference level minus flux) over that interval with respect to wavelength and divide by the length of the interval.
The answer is -3.41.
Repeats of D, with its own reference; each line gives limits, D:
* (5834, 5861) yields -0.51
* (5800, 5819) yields -1.56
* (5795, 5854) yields -1.76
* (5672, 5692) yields -2.22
